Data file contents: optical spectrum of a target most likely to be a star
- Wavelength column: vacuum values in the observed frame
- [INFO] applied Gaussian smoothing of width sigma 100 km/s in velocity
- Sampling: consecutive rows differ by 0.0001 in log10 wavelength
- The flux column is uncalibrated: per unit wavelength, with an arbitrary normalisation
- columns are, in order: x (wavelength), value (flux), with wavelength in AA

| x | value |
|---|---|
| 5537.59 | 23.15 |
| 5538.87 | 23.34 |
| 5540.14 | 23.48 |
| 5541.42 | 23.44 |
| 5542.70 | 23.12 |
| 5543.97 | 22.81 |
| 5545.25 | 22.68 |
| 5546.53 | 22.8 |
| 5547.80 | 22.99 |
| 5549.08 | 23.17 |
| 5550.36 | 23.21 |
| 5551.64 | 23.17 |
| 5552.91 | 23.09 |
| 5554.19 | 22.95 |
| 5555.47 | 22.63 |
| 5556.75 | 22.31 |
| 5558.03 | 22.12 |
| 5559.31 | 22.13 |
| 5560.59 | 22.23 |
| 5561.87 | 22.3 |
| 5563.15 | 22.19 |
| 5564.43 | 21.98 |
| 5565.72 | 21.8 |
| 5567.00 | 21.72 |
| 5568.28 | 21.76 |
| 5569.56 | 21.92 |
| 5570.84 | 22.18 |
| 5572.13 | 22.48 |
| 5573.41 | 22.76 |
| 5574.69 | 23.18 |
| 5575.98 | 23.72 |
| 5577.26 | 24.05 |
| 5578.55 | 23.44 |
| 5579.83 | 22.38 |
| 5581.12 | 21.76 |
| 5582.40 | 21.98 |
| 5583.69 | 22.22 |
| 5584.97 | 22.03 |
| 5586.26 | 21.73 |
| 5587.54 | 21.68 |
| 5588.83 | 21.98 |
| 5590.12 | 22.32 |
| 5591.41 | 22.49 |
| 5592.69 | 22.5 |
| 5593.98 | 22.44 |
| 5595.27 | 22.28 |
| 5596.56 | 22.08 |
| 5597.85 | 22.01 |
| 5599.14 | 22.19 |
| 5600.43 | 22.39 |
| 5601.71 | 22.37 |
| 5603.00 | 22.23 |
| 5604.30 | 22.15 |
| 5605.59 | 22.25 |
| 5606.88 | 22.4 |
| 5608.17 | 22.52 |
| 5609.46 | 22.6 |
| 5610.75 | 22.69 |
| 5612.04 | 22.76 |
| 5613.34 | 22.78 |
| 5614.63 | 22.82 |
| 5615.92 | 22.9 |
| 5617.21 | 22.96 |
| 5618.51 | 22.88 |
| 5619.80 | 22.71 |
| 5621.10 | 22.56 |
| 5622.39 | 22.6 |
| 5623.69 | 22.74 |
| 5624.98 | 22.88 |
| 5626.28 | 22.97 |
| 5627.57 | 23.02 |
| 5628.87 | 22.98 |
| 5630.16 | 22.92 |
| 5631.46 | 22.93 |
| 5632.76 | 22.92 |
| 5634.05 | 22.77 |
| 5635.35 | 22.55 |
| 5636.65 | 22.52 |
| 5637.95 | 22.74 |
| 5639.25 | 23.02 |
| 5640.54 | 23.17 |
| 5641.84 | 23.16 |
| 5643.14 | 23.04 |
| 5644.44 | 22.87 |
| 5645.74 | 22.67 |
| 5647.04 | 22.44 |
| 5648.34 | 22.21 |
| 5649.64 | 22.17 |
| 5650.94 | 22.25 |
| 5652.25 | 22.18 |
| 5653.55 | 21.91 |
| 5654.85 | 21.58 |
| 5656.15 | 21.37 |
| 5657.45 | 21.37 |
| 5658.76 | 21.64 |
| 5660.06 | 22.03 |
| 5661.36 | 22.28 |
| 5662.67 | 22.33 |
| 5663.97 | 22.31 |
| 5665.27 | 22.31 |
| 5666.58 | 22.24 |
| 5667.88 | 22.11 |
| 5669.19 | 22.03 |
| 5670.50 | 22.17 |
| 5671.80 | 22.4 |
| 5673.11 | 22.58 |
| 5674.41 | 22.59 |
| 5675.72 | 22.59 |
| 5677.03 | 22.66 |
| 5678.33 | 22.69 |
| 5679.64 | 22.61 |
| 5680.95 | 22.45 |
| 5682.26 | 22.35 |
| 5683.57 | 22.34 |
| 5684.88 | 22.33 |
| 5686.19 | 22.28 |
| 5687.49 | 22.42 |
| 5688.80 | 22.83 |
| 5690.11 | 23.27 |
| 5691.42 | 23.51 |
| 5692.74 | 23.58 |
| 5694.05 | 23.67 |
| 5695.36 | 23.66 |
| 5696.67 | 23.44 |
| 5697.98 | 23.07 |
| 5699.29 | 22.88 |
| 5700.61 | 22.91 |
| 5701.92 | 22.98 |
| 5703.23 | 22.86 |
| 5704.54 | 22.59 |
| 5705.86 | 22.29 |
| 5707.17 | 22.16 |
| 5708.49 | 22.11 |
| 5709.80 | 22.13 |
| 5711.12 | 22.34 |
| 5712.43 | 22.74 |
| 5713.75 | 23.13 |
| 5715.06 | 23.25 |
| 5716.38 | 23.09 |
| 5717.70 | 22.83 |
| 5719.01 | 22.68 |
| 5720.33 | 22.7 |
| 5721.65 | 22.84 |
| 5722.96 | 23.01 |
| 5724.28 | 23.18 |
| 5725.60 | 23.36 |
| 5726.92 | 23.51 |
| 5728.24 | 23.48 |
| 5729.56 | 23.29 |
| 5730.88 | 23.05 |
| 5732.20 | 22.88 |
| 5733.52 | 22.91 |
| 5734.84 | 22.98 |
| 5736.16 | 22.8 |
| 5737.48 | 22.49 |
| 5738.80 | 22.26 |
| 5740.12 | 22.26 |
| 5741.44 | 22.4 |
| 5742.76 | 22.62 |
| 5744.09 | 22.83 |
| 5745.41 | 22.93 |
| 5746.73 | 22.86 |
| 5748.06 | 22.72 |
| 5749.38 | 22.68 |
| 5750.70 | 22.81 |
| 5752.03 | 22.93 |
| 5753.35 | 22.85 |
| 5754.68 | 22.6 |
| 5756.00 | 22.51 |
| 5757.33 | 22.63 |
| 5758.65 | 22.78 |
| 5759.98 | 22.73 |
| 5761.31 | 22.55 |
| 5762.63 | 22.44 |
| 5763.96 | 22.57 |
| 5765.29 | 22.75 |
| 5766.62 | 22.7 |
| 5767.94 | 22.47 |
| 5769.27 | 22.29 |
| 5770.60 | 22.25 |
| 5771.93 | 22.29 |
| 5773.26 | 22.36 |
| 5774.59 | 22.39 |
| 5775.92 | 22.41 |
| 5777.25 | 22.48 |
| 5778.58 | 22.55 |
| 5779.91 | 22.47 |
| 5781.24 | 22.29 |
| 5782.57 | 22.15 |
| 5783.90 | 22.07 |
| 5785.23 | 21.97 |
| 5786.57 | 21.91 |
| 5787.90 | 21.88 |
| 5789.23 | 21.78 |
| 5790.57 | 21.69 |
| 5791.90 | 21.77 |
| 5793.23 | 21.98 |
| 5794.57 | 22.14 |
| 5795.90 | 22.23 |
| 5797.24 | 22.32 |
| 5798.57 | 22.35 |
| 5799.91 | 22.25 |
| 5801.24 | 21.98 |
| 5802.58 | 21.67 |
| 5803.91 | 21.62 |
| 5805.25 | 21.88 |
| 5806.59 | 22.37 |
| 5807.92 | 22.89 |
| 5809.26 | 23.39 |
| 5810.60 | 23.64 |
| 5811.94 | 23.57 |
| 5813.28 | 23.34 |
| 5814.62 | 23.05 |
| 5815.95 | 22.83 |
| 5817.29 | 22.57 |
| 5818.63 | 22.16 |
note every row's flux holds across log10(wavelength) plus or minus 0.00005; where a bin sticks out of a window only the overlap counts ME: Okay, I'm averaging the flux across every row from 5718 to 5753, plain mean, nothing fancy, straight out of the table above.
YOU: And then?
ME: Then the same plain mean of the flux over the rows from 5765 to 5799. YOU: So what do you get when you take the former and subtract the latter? 0.6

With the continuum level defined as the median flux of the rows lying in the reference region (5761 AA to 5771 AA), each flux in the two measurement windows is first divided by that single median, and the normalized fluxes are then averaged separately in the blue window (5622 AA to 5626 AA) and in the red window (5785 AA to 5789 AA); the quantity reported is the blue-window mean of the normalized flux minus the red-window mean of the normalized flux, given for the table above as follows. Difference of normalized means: 0.04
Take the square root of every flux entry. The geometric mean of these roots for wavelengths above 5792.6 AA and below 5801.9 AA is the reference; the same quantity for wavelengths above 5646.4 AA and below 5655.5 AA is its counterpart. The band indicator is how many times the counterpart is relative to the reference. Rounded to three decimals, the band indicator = 0.998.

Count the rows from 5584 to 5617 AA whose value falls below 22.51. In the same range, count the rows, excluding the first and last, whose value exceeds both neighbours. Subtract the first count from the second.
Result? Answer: -16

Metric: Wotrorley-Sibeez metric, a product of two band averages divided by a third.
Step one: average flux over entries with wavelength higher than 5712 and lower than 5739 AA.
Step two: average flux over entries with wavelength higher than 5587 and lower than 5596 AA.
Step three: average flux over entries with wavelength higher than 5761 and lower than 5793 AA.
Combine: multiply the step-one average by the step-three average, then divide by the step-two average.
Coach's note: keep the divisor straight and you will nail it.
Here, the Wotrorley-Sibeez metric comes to 23.0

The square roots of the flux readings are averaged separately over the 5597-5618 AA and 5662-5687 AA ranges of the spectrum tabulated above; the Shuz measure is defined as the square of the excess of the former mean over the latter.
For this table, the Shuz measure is 0.0001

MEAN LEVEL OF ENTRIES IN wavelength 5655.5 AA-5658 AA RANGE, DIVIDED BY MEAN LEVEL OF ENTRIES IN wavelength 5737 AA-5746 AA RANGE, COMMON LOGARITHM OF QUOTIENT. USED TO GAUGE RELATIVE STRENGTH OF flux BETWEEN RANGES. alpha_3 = -0.023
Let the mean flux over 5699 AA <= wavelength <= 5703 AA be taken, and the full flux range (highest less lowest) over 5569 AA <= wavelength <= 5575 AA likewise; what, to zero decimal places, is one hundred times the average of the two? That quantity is 1209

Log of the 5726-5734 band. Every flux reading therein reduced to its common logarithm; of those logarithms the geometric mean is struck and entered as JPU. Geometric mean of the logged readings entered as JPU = 1.37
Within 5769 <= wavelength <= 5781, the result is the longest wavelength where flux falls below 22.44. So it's 5775.92 AA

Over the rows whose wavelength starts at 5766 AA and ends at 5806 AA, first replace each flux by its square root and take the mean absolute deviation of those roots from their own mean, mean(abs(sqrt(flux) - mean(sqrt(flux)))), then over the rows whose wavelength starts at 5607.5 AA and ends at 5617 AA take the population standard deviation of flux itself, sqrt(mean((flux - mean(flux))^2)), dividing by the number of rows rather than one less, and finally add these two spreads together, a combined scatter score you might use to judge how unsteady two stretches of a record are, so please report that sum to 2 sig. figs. 0.15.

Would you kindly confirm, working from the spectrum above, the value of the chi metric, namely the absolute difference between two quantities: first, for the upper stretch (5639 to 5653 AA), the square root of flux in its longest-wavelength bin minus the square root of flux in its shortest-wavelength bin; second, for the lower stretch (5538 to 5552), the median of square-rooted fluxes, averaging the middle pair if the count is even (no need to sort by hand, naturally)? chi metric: 4.90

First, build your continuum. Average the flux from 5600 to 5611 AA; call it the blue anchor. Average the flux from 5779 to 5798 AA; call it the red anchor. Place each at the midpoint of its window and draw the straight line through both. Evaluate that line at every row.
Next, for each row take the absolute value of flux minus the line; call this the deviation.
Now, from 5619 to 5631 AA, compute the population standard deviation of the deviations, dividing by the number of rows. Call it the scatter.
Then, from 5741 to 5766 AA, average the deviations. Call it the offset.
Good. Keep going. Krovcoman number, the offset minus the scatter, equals 0.41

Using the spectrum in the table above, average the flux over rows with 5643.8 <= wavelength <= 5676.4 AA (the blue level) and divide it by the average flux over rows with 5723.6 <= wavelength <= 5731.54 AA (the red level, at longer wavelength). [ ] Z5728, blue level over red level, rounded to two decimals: 0.95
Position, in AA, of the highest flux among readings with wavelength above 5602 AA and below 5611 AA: 5610.75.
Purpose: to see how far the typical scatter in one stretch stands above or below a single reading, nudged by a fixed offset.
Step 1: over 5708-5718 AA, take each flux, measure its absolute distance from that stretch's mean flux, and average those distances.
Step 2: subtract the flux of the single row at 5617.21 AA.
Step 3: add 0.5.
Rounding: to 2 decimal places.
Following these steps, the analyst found -22.08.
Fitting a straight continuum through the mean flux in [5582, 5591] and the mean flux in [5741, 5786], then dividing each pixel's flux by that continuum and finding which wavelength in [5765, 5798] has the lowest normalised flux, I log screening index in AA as 5790.57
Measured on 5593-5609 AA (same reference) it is 5597.85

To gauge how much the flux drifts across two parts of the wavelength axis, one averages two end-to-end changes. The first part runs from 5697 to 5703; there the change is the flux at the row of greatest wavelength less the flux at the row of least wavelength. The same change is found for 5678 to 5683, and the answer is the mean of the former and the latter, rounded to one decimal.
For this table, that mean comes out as -0.2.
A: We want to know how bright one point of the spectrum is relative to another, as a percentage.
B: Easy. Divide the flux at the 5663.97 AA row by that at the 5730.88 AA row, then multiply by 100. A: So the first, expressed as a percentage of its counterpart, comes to 97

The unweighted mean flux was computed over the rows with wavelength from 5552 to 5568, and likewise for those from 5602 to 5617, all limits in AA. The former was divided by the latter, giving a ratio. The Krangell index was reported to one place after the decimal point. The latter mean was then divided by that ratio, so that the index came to 22.8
